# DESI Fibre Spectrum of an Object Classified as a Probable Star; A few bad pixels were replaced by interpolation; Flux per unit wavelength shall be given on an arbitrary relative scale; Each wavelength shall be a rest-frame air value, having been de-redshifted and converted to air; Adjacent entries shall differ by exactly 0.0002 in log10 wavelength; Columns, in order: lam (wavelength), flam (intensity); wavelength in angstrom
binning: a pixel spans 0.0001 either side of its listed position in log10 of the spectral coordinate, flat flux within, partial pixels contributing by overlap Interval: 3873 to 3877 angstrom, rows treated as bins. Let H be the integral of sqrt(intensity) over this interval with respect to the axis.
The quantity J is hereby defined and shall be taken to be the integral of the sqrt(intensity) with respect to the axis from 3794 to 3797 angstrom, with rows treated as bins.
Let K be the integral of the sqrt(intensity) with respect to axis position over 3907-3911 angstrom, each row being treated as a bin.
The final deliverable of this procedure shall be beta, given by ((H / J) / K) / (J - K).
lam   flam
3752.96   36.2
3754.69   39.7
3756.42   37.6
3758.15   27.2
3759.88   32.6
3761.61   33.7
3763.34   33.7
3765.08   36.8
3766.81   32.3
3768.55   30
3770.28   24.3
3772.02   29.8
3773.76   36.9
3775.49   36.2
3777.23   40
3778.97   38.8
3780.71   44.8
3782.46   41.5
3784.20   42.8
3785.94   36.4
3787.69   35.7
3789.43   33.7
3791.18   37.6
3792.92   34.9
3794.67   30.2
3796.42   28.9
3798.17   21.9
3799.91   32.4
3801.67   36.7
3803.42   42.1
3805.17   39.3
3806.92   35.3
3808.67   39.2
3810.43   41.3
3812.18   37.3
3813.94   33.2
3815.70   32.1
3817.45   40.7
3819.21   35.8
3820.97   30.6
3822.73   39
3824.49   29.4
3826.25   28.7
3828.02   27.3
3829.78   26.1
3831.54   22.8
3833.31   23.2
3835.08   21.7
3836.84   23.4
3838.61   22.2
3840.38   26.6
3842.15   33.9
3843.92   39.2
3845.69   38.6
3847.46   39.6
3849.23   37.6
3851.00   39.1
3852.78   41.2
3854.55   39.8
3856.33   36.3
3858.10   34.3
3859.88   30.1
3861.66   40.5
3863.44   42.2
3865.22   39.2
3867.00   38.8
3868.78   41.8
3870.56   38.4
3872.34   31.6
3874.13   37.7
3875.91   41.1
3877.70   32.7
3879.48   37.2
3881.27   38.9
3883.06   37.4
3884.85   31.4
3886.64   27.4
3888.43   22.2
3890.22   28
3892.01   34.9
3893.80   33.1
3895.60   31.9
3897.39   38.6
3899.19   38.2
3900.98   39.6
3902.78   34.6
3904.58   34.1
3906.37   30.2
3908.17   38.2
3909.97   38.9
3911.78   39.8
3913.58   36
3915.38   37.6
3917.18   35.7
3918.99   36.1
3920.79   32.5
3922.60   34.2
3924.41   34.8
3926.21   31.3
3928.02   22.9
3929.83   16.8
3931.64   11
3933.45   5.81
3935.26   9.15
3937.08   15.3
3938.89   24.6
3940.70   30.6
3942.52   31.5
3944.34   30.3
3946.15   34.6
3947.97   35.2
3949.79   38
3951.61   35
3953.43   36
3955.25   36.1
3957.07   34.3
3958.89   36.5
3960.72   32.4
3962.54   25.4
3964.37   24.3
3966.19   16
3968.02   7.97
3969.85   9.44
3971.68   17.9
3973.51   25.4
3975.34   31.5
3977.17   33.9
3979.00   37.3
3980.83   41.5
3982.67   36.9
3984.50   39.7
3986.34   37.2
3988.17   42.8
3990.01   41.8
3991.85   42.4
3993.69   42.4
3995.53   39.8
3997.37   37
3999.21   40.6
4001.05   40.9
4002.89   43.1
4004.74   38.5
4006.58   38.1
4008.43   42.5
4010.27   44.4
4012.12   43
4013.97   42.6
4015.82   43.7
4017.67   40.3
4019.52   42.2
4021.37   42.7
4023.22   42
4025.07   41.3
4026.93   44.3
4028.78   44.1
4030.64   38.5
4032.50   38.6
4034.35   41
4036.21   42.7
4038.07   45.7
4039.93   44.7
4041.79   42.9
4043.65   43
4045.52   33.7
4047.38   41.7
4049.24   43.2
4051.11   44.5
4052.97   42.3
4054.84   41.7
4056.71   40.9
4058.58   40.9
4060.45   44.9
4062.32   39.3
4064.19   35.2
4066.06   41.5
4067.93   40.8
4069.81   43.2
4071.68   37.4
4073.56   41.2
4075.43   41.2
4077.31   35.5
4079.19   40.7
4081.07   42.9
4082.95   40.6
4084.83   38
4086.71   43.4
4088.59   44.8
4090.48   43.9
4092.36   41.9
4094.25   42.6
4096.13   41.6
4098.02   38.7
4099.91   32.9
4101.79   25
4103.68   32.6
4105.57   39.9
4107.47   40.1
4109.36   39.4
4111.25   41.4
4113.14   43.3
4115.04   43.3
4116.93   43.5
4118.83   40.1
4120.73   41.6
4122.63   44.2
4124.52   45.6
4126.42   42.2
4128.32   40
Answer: -0.007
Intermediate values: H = 24.8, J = 16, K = 24.6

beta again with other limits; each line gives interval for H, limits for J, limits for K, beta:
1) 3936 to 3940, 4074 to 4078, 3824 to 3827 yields 0.005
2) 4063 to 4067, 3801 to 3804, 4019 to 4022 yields -0.090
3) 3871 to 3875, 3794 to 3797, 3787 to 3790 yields -0.058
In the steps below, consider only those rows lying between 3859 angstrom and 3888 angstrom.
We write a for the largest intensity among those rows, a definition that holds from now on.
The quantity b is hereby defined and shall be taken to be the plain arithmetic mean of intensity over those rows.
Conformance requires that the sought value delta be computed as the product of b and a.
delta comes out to 1547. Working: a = 42.2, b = 37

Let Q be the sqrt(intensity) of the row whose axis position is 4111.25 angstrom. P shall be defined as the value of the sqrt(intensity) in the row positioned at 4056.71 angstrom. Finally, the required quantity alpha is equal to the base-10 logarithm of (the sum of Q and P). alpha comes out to 1.11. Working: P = 6.40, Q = 6.4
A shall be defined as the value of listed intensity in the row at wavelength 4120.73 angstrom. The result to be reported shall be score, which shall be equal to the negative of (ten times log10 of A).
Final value -16.2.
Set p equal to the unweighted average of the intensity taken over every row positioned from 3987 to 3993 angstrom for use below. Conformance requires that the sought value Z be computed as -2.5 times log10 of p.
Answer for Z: -4.07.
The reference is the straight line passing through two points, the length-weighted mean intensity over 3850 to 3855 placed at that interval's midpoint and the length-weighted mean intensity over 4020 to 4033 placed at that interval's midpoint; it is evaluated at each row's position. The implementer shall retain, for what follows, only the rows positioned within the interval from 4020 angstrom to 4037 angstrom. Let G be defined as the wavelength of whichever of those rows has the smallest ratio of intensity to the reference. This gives 4030.64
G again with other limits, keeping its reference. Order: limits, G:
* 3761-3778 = 3770.28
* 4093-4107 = 4101.79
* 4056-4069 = 4064.19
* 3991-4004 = 3997.37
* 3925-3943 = 3933.45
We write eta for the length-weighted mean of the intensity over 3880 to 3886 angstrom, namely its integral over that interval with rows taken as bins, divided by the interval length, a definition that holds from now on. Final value 36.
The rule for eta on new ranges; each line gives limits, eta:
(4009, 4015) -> 43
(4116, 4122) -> 42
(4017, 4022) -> 42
